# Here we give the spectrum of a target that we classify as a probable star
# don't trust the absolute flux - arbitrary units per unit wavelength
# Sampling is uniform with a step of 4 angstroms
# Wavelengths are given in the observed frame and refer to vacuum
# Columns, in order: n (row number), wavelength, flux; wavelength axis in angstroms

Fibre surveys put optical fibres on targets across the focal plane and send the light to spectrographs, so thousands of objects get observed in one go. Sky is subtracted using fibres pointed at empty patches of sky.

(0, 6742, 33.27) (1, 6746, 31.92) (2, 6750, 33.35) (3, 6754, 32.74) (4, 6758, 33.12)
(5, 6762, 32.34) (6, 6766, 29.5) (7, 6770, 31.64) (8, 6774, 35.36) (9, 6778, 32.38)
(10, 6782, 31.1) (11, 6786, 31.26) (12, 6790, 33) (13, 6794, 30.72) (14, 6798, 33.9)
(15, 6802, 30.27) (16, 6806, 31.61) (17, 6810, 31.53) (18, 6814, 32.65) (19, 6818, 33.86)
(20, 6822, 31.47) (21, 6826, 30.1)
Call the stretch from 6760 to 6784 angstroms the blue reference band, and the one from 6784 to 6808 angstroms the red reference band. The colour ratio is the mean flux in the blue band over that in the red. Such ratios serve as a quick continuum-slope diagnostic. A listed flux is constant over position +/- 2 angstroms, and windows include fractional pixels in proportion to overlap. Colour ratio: 1.01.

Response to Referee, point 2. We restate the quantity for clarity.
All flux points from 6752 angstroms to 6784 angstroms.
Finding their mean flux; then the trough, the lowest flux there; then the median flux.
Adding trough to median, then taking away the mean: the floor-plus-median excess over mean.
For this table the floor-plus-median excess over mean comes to 29.6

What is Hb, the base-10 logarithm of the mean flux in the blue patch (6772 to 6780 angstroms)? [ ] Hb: 1.53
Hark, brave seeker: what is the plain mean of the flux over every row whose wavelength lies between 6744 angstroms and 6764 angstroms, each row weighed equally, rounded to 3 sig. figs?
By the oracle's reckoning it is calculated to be 32.7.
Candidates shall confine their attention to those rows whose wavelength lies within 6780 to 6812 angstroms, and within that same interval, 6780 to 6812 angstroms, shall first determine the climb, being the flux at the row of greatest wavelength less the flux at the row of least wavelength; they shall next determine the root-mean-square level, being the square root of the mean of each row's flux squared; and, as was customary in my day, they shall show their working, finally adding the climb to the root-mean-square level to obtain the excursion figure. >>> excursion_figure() 32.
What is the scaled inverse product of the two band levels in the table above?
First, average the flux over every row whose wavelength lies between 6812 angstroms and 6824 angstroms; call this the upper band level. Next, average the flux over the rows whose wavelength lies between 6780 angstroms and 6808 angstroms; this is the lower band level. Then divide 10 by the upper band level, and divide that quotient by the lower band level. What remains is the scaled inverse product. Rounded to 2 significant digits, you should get 0.0097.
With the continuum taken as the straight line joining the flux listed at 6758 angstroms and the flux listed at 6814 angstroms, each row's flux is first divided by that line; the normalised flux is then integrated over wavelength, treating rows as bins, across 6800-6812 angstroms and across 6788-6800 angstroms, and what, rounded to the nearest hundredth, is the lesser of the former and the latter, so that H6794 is 11.42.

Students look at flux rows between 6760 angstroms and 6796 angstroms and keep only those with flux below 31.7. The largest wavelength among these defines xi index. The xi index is 6794 angstroms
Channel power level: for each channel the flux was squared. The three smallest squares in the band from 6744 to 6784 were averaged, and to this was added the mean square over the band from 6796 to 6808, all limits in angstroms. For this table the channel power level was 1968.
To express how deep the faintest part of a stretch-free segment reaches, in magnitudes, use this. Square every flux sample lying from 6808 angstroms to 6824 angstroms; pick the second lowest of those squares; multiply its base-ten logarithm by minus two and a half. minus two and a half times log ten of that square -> -7.49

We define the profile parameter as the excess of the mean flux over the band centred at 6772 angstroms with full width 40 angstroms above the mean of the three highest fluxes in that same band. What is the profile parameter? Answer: -1.58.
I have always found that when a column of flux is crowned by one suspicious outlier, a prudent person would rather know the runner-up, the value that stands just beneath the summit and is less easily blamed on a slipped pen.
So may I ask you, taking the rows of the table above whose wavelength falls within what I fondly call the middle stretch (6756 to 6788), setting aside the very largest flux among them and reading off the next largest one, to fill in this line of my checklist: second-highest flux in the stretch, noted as 33.12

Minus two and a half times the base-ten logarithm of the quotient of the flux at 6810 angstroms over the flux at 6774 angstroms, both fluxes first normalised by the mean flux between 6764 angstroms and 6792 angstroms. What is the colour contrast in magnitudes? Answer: 0.12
